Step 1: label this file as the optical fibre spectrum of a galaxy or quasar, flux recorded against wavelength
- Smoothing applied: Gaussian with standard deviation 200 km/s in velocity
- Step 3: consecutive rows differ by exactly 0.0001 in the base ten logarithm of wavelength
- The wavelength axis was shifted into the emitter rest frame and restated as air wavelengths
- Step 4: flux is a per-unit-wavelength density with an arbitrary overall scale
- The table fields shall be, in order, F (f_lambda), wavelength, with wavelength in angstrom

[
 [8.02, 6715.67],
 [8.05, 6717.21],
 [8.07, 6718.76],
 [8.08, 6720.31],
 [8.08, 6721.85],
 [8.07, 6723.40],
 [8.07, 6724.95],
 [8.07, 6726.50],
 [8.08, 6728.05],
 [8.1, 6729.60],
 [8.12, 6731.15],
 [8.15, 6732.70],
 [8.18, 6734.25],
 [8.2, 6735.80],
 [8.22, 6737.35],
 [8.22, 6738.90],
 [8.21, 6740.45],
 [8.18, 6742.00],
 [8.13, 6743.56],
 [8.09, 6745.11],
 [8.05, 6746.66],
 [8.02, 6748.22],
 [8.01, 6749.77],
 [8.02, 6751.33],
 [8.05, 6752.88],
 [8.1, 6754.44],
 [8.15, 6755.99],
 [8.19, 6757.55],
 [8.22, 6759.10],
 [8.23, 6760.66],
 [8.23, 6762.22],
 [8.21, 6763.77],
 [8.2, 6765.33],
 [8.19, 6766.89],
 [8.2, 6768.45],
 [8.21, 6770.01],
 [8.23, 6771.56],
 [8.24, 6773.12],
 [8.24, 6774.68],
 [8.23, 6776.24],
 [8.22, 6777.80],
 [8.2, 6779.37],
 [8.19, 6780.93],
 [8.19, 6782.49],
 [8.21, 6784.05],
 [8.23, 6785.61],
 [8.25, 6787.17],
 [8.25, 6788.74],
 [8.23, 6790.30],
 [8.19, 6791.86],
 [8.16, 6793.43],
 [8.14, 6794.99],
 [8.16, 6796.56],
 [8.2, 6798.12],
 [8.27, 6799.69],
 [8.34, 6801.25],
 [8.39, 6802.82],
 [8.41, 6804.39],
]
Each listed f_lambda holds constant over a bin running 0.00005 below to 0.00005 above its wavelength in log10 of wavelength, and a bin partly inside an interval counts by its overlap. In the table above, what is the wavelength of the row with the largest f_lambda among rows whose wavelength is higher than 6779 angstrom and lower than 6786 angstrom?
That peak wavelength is 6785.61 angstrom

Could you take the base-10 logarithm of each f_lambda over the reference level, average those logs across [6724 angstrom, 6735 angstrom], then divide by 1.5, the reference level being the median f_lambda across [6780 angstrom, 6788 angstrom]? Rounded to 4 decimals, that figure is -0.0036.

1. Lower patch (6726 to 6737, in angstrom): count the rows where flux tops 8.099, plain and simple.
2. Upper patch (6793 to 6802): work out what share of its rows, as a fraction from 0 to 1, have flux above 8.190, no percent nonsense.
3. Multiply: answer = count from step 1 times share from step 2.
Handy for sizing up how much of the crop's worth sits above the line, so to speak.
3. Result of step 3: 2.5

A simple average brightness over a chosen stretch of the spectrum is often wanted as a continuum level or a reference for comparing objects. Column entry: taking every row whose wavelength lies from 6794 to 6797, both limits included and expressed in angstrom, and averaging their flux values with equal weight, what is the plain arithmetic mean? 8.15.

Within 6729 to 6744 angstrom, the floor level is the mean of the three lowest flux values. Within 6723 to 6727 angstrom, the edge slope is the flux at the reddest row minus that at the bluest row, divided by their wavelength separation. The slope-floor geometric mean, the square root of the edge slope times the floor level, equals 0.0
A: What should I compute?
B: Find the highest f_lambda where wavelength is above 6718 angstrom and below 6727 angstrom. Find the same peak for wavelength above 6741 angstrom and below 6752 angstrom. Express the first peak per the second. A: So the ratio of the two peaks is 0.99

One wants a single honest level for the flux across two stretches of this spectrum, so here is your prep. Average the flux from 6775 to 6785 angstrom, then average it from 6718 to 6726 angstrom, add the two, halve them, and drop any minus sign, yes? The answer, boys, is 8.14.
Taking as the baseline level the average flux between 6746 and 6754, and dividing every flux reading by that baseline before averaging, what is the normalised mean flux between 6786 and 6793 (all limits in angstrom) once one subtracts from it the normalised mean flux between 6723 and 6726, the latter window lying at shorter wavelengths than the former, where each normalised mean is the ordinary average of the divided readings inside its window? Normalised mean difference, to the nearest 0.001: 0.020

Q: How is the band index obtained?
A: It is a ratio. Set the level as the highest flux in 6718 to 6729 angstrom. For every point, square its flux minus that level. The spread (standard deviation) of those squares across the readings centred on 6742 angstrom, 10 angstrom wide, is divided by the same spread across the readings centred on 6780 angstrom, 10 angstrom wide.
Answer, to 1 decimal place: 2.1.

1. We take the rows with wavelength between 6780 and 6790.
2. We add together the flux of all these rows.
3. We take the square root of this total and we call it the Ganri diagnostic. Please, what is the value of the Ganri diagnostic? 7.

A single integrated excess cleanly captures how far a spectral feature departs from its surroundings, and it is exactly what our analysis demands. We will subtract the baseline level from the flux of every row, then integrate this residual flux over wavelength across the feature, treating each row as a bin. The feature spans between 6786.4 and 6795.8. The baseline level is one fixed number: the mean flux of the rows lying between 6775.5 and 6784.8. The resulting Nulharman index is 0.0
